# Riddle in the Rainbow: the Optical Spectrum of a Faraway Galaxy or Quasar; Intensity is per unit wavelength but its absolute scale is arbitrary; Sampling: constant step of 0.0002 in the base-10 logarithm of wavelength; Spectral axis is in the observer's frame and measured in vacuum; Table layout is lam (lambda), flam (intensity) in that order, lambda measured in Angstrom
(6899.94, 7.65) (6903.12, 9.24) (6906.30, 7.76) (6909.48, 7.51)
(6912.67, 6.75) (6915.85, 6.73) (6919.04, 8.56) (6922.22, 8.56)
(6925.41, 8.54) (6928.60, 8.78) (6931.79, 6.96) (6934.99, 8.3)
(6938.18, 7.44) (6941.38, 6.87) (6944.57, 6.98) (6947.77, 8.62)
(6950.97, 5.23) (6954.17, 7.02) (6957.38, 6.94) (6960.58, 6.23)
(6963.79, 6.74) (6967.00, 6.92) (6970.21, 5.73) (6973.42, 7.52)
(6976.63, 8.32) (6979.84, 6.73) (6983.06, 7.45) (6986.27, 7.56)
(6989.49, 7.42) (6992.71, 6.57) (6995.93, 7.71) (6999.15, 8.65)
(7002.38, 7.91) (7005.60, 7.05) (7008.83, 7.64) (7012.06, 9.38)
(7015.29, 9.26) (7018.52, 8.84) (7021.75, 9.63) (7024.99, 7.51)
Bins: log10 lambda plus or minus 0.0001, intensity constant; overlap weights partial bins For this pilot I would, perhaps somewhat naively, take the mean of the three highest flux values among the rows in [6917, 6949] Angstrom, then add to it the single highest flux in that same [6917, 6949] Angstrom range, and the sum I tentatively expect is 17.4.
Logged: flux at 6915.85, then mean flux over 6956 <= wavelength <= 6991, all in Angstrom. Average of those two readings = 6.89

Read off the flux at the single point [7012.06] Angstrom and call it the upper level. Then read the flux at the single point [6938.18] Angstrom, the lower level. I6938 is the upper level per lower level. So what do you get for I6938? 1.26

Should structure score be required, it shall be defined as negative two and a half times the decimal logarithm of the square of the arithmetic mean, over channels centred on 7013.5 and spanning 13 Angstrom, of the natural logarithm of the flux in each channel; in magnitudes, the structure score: -1.68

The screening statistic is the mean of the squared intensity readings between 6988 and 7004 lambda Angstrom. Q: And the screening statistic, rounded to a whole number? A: 59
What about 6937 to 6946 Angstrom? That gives 50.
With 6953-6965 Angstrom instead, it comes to 45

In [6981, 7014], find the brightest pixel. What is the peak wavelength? 7012.06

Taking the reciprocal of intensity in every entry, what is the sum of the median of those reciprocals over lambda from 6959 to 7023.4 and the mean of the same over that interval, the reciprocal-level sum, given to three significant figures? 0.266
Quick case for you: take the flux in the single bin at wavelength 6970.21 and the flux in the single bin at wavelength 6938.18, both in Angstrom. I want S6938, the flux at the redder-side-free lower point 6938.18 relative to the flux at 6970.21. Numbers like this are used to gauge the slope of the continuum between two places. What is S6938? 1.3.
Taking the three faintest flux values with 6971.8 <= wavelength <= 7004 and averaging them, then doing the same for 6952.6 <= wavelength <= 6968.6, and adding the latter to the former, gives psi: 13.5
